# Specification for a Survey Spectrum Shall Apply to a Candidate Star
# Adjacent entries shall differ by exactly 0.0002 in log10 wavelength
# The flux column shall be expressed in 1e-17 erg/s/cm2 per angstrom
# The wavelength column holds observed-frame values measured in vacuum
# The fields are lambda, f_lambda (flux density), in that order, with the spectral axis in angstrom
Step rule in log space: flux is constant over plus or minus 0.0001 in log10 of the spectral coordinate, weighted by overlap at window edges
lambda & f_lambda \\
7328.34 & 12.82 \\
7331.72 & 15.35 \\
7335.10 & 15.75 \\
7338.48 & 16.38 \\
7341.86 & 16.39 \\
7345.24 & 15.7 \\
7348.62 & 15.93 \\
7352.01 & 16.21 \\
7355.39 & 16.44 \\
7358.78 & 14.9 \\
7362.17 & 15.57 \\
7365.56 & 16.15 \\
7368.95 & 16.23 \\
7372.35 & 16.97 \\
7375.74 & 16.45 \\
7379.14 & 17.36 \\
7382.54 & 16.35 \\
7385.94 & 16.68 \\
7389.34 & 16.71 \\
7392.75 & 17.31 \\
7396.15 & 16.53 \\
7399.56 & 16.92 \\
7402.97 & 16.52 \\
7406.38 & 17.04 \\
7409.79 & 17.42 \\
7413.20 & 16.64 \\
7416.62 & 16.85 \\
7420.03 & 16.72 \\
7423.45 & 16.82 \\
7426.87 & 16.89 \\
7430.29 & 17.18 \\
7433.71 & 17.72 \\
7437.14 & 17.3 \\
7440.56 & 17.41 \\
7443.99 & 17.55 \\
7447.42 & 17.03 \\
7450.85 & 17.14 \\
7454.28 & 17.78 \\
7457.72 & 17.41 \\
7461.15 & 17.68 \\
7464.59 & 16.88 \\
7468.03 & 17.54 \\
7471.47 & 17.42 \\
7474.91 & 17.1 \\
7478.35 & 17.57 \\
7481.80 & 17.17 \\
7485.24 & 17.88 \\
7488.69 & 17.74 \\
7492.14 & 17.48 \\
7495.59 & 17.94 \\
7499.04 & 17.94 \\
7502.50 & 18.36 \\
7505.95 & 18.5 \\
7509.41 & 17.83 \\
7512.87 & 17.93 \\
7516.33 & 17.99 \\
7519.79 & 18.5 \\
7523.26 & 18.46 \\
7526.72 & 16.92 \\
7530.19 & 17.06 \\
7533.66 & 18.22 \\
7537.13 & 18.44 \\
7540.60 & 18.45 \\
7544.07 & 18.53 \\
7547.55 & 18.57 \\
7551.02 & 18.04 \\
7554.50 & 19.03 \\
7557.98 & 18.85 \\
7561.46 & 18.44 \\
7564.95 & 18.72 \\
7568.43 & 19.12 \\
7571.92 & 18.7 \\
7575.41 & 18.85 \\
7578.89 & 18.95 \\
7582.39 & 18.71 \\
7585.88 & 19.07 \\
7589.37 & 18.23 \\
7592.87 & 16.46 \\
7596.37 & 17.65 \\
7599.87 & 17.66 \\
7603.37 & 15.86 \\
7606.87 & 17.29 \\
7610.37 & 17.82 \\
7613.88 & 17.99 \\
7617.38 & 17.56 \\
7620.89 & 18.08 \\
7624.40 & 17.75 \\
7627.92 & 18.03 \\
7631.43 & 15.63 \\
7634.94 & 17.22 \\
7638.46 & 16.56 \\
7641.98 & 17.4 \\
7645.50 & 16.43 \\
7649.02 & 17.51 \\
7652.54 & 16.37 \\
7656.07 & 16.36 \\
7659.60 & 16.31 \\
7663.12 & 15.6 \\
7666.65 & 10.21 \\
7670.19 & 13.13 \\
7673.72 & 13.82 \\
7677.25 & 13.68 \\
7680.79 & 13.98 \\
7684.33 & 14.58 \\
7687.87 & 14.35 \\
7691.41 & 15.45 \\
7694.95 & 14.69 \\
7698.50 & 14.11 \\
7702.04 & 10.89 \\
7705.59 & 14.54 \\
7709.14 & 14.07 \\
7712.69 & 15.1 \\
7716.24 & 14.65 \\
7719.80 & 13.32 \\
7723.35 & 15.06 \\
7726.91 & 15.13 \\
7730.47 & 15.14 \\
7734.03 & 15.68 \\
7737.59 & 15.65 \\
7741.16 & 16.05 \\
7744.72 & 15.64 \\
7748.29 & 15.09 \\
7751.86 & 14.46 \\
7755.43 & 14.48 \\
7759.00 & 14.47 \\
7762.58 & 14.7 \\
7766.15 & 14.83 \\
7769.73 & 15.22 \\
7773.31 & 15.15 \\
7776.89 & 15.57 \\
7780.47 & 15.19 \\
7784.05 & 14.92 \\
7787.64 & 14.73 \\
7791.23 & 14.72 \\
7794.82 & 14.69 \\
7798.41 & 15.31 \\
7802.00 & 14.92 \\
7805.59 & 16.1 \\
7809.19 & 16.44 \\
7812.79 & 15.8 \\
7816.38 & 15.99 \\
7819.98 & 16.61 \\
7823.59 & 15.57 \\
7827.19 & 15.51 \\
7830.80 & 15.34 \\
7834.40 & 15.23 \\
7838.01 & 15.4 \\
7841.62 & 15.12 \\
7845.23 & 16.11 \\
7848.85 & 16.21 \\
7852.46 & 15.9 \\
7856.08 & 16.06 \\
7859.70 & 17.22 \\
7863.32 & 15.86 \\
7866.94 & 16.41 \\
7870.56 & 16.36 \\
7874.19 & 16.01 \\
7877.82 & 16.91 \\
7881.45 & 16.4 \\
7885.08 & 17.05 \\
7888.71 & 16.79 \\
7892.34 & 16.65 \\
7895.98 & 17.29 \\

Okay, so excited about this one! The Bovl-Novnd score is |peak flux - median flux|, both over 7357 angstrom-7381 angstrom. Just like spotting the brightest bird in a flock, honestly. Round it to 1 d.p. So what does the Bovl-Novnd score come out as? 1.1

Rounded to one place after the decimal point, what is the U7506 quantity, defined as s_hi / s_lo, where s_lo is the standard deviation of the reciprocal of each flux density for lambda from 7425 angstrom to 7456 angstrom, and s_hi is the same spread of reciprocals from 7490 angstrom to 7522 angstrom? 1.0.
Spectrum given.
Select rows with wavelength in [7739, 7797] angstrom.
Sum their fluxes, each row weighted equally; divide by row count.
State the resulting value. 15.0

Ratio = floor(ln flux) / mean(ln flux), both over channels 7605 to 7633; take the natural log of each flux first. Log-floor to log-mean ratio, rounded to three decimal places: 0.960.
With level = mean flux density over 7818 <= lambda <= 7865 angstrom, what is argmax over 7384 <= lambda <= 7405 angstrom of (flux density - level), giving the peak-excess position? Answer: 7392.75 angstrom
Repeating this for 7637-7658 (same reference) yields 7649.02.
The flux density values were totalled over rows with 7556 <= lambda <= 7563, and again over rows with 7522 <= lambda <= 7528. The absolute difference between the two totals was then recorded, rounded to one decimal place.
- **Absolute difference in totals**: 1.9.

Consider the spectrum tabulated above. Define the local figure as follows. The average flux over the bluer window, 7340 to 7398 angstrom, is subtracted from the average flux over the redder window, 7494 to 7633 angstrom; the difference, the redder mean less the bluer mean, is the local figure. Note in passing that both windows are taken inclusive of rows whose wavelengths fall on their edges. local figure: 1.7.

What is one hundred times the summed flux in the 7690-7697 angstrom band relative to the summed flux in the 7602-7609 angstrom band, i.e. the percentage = 91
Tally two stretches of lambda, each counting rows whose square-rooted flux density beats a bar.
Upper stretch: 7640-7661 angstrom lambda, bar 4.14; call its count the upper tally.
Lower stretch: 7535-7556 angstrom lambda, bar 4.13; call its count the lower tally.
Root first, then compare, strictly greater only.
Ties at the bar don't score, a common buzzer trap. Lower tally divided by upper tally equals 3.0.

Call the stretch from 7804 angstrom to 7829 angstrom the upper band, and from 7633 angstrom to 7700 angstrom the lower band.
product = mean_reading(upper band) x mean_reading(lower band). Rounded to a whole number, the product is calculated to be 242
